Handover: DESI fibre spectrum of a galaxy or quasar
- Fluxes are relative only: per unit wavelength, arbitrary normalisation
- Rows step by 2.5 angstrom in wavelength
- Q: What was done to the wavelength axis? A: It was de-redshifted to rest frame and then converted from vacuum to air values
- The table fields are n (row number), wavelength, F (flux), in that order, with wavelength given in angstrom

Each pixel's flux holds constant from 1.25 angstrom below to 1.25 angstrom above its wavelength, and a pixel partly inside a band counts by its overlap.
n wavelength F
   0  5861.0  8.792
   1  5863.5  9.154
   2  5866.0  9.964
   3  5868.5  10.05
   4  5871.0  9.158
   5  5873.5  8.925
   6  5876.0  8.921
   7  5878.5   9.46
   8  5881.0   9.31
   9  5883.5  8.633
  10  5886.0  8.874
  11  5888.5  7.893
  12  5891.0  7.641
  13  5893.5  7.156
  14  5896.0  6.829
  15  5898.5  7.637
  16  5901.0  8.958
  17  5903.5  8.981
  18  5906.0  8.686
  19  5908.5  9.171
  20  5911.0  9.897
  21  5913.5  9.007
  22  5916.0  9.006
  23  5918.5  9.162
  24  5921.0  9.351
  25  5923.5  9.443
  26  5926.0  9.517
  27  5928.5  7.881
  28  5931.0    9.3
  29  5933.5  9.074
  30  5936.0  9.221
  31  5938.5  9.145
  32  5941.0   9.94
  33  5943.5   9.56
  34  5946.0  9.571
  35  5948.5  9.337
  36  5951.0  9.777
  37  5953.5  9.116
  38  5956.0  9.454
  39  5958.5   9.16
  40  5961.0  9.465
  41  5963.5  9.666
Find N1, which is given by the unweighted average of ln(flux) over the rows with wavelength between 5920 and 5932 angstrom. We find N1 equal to 2.21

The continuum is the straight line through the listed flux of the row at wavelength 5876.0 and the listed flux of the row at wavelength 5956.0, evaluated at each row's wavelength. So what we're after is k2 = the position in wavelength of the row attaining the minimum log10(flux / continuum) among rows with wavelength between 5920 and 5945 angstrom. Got 5928.5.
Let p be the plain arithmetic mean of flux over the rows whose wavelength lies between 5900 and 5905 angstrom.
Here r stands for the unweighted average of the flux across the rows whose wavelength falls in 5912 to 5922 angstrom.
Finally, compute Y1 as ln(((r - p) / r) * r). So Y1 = -1.8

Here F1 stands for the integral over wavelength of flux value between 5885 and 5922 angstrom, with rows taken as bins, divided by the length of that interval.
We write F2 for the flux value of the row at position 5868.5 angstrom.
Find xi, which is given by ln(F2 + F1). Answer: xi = 2.92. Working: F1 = 8.54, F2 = 10.05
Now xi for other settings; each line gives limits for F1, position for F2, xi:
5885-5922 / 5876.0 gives 2.86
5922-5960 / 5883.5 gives 2.89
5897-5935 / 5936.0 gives 2.90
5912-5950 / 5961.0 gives 2.93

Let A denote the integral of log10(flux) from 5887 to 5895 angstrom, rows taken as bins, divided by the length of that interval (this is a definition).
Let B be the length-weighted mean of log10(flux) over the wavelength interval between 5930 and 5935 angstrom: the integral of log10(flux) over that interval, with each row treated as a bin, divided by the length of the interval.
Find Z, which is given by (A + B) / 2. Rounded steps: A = 0.88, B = 0.963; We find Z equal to 0.921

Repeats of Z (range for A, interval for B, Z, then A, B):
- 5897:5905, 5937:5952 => 0.953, 0.93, 0.980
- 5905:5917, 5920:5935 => 0.960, 0.96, 0.958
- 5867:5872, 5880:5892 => 0.955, 0.98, 0.927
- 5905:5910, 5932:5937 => 0.957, 0.95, 0.961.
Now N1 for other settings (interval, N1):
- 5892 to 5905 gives 2.06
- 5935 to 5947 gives 2.25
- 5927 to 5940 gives 2.19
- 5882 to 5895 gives 2.08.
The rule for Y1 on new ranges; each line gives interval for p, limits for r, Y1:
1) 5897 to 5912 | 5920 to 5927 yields -0.6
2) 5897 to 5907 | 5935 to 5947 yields -0.1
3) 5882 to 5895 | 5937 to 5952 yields 0.4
